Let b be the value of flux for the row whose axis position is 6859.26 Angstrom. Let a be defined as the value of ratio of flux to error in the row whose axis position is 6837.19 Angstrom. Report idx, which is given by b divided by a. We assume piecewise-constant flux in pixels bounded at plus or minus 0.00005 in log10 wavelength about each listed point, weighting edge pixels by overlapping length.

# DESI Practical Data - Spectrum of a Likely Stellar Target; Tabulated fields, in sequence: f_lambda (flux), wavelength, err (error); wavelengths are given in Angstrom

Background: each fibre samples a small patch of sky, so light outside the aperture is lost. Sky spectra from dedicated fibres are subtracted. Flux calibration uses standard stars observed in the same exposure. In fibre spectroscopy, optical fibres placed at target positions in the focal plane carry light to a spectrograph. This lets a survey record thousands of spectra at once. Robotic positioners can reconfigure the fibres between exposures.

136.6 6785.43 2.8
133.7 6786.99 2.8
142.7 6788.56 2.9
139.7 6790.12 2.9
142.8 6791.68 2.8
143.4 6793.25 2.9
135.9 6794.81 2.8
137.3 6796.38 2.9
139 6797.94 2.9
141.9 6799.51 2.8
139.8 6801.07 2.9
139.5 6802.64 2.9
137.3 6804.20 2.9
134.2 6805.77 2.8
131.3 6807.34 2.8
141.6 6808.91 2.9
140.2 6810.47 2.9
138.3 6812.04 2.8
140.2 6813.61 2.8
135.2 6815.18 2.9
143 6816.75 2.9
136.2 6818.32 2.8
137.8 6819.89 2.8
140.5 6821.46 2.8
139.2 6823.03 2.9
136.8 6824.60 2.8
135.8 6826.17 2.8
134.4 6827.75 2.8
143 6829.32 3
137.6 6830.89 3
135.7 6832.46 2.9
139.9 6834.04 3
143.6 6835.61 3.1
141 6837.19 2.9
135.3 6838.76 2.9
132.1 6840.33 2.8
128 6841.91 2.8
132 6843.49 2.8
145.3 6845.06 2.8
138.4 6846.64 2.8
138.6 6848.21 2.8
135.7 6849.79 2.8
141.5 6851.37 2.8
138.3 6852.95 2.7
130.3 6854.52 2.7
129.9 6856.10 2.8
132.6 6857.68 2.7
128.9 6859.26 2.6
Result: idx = 2.65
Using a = 48.6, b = 128.9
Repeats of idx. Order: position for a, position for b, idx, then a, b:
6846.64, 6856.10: 2.63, 49.4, 129.9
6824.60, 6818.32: 2.79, 48.9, 136.2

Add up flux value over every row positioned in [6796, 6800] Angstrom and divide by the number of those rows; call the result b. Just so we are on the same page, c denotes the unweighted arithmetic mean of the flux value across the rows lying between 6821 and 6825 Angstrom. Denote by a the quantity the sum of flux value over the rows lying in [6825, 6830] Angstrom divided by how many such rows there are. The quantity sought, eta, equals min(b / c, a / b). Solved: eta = 0.988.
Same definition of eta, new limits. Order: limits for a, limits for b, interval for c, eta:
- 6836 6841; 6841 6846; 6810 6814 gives 0.968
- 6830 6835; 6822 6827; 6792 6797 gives 0.988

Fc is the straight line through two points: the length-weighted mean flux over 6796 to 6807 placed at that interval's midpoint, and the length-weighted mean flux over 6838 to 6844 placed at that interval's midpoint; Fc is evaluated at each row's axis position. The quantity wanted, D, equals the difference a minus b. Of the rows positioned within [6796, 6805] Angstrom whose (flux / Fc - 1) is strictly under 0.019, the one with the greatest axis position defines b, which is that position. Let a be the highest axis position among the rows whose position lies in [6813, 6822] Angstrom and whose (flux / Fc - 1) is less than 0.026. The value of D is 15.7 Angstrom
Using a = 6819.89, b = 6804.20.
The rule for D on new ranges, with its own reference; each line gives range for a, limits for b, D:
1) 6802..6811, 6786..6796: 15.7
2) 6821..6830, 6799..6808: 20.4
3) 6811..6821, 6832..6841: -20.4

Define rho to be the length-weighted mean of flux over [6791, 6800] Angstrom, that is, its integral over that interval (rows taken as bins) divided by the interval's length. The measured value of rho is 140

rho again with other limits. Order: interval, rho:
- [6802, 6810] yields 137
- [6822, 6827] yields 137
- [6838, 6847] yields 135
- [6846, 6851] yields 138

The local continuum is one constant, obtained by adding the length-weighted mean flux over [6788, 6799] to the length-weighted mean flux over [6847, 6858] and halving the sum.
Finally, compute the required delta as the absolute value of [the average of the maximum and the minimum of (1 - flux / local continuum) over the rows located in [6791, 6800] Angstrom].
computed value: 0.0132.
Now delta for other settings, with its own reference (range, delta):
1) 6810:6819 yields 0.0092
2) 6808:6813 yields 0.0153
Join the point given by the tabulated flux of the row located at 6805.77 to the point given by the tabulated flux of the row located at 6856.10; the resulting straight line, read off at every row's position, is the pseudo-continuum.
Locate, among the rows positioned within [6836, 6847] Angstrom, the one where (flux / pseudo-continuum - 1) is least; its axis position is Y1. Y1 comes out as 6841.91 Angstrom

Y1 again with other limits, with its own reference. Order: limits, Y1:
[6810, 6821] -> 6815.18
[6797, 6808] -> 6807.34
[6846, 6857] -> 6856.10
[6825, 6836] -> 6827.75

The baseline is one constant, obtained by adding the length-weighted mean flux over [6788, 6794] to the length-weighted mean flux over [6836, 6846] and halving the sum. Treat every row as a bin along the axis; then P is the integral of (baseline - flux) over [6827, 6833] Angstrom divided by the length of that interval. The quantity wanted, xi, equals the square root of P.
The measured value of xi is 1.1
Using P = 1.3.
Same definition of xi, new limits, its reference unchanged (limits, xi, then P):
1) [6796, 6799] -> 0.7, 0.4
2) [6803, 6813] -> 1.3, 1.7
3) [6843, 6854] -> 0.7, 0.5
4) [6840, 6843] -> 3.0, 9.1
